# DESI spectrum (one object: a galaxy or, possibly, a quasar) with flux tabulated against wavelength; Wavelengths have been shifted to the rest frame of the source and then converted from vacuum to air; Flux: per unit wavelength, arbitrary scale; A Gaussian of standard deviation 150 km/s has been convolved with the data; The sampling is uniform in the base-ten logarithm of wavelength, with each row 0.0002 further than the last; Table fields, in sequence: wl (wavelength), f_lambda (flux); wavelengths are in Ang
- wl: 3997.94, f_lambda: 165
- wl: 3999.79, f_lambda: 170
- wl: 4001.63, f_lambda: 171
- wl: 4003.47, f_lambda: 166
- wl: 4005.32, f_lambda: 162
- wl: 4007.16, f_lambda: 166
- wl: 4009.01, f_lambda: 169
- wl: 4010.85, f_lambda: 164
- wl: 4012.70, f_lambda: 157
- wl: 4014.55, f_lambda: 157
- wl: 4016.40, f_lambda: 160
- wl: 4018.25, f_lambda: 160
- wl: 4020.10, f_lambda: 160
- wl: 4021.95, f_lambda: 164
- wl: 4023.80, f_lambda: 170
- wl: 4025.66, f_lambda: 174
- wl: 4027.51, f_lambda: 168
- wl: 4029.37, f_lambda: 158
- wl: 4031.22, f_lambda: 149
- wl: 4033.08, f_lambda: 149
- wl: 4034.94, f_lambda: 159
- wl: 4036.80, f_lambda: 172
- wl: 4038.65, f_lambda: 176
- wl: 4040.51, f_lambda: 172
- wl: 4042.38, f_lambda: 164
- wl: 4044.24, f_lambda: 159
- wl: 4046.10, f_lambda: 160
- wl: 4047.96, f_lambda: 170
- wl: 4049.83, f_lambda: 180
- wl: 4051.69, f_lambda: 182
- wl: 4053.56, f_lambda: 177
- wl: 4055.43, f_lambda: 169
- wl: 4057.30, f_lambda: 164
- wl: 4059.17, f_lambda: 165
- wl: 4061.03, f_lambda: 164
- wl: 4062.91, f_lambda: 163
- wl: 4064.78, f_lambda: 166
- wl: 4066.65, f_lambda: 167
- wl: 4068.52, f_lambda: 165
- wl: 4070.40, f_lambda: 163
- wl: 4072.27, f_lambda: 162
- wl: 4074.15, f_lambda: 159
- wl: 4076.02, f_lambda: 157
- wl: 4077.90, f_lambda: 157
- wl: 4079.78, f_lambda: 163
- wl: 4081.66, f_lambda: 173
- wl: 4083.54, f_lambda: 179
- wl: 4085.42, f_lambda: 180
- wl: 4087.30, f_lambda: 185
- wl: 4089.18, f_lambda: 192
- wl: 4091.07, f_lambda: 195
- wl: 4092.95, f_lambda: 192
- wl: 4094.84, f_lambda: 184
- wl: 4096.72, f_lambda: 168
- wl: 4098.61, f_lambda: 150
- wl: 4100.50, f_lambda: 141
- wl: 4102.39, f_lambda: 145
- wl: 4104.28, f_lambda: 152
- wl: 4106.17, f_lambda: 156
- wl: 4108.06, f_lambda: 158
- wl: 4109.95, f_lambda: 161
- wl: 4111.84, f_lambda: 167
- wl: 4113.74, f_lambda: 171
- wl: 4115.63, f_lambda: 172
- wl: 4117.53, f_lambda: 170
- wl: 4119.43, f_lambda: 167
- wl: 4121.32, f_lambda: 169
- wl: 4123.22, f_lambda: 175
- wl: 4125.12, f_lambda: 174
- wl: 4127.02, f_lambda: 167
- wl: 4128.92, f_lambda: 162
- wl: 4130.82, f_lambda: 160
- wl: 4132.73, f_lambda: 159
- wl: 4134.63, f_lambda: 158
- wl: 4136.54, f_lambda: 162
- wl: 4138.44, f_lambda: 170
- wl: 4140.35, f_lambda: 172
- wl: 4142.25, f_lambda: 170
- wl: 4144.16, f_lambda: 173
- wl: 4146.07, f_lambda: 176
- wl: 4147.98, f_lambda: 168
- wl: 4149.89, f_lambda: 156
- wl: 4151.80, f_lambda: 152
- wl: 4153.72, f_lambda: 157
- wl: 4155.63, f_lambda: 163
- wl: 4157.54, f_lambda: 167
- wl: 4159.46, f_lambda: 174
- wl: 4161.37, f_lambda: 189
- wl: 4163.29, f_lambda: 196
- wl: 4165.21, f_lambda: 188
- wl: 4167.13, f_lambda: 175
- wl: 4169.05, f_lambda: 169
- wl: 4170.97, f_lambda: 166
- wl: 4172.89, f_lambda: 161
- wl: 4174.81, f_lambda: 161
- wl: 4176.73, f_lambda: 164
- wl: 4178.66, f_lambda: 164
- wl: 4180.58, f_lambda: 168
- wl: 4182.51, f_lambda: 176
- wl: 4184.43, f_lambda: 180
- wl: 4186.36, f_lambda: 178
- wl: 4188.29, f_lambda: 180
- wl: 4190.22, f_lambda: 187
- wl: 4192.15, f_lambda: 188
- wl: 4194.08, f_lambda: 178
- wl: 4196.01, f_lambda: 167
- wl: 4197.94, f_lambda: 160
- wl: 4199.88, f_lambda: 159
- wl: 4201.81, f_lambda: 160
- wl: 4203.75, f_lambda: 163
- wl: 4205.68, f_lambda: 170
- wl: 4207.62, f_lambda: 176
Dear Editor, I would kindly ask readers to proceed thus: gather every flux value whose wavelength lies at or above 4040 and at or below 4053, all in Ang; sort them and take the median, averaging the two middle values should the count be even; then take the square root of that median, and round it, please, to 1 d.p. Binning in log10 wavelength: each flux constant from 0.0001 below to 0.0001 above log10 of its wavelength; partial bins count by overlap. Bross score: 13.0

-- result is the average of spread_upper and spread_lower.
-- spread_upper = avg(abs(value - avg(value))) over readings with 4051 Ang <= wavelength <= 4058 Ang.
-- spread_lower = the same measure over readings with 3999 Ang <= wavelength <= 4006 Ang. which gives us 4.9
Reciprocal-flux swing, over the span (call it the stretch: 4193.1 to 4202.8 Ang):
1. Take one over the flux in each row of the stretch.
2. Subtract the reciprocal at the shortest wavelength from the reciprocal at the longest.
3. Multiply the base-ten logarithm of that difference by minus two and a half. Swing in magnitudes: 8.0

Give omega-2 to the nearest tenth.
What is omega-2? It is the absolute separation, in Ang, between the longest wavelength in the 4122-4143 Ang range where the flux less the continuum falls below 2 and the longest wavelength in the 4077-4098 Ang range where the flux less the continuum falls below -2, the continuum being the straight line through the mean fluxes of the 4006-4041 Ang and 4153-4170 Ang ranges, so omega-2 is 62.5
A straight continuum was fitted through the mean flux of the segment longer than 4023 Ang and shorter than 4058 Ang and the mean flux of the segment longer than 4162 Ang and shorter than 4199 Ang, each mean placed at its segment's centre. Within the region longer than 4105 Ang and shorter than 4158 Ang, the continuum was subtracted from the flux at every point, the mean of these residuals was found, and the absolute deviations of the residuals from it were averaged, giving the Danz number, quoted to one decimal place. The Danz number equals 5.9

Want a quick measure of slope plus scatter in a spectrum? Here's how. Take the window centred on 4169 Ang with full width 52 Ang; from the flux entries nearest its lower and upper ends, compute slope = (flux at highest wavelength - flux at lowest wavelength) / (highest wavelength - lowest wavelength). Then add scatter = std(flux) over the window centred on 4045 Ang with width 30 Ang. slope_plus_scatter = 10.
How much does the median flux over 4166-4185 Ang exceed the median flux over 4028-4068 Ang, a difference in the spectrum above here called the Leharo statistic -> 2.0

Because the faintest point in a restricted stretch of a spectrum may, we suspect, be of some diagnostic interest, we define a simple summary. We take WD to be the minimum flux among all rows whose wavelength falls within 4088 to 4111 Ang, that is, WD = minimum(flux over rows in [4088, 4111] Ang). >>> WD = 141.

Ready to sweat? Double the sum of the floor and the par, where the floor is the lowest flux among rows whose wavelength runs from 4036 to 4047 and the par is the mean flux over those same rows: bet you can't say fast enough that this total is 652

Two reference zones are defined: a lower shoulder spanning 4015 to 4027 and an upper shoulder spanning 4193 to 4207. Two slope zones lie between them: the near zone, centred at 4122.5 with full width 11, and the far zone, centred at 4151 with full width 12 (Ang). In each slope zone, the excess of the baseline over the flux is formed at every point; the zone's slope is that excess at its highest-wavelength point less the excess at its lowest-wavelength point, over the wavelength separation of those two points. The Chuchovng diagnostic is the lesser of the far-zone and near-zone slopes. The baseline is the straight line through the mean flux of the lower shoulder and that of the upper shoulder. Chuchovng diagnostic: 0.3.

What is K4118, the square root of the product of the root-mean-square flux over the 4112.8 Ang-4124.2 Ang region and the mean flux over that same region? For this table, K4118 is 171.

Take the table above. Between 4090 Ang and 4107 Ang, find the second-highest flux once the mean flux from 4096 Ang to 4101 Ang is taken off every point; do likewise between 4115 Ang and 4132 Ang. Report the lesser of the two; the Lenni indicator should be 21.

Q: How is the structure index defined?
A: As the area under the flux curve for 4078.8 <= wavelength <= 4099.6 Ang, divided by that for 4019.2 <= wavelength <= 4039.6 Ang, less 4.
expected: -2.89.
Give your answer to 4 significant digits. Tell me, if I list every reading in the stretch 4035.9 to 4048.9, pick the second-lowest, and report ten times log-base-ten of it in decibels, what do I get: 22.04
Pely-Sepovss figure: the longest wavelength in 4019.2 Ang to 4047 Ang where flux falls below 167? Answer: 4046.10 Ang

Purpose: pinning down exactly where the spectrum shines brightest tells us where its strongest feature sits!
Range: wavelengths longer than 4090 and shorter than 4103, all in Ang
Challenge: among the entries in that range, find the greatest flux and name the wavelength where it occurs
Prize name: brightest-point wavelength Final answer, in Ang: 4091.07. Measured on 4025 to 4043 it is 4038.65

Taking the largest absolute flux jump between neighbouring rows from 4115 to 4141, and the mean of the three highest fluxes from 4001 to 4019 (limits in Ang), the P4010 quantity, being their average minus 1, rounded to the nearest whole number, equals 87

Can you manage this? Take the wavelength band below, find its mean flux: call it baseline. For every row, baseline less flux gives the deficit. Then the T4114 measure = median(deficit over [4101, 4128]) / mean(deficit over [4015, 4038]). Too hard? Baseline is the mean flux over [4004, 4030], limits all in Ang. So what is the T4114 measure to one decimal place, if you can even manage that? -2.2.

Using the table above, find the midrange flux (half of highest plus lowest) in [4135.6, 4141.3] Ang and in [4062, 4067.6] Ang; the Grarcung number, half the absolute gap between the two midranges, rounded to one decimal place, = 1.0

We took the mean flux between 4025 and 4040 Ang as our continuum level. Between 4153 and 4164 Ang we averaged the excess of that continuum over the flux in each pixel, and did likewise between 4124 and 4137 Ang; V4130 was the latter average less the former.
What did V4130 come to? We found 11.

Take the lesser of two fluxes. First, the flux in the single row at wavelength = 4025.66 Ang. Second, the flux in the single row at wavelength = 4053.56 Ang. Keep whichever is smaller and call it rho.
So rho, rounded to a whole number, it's 174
